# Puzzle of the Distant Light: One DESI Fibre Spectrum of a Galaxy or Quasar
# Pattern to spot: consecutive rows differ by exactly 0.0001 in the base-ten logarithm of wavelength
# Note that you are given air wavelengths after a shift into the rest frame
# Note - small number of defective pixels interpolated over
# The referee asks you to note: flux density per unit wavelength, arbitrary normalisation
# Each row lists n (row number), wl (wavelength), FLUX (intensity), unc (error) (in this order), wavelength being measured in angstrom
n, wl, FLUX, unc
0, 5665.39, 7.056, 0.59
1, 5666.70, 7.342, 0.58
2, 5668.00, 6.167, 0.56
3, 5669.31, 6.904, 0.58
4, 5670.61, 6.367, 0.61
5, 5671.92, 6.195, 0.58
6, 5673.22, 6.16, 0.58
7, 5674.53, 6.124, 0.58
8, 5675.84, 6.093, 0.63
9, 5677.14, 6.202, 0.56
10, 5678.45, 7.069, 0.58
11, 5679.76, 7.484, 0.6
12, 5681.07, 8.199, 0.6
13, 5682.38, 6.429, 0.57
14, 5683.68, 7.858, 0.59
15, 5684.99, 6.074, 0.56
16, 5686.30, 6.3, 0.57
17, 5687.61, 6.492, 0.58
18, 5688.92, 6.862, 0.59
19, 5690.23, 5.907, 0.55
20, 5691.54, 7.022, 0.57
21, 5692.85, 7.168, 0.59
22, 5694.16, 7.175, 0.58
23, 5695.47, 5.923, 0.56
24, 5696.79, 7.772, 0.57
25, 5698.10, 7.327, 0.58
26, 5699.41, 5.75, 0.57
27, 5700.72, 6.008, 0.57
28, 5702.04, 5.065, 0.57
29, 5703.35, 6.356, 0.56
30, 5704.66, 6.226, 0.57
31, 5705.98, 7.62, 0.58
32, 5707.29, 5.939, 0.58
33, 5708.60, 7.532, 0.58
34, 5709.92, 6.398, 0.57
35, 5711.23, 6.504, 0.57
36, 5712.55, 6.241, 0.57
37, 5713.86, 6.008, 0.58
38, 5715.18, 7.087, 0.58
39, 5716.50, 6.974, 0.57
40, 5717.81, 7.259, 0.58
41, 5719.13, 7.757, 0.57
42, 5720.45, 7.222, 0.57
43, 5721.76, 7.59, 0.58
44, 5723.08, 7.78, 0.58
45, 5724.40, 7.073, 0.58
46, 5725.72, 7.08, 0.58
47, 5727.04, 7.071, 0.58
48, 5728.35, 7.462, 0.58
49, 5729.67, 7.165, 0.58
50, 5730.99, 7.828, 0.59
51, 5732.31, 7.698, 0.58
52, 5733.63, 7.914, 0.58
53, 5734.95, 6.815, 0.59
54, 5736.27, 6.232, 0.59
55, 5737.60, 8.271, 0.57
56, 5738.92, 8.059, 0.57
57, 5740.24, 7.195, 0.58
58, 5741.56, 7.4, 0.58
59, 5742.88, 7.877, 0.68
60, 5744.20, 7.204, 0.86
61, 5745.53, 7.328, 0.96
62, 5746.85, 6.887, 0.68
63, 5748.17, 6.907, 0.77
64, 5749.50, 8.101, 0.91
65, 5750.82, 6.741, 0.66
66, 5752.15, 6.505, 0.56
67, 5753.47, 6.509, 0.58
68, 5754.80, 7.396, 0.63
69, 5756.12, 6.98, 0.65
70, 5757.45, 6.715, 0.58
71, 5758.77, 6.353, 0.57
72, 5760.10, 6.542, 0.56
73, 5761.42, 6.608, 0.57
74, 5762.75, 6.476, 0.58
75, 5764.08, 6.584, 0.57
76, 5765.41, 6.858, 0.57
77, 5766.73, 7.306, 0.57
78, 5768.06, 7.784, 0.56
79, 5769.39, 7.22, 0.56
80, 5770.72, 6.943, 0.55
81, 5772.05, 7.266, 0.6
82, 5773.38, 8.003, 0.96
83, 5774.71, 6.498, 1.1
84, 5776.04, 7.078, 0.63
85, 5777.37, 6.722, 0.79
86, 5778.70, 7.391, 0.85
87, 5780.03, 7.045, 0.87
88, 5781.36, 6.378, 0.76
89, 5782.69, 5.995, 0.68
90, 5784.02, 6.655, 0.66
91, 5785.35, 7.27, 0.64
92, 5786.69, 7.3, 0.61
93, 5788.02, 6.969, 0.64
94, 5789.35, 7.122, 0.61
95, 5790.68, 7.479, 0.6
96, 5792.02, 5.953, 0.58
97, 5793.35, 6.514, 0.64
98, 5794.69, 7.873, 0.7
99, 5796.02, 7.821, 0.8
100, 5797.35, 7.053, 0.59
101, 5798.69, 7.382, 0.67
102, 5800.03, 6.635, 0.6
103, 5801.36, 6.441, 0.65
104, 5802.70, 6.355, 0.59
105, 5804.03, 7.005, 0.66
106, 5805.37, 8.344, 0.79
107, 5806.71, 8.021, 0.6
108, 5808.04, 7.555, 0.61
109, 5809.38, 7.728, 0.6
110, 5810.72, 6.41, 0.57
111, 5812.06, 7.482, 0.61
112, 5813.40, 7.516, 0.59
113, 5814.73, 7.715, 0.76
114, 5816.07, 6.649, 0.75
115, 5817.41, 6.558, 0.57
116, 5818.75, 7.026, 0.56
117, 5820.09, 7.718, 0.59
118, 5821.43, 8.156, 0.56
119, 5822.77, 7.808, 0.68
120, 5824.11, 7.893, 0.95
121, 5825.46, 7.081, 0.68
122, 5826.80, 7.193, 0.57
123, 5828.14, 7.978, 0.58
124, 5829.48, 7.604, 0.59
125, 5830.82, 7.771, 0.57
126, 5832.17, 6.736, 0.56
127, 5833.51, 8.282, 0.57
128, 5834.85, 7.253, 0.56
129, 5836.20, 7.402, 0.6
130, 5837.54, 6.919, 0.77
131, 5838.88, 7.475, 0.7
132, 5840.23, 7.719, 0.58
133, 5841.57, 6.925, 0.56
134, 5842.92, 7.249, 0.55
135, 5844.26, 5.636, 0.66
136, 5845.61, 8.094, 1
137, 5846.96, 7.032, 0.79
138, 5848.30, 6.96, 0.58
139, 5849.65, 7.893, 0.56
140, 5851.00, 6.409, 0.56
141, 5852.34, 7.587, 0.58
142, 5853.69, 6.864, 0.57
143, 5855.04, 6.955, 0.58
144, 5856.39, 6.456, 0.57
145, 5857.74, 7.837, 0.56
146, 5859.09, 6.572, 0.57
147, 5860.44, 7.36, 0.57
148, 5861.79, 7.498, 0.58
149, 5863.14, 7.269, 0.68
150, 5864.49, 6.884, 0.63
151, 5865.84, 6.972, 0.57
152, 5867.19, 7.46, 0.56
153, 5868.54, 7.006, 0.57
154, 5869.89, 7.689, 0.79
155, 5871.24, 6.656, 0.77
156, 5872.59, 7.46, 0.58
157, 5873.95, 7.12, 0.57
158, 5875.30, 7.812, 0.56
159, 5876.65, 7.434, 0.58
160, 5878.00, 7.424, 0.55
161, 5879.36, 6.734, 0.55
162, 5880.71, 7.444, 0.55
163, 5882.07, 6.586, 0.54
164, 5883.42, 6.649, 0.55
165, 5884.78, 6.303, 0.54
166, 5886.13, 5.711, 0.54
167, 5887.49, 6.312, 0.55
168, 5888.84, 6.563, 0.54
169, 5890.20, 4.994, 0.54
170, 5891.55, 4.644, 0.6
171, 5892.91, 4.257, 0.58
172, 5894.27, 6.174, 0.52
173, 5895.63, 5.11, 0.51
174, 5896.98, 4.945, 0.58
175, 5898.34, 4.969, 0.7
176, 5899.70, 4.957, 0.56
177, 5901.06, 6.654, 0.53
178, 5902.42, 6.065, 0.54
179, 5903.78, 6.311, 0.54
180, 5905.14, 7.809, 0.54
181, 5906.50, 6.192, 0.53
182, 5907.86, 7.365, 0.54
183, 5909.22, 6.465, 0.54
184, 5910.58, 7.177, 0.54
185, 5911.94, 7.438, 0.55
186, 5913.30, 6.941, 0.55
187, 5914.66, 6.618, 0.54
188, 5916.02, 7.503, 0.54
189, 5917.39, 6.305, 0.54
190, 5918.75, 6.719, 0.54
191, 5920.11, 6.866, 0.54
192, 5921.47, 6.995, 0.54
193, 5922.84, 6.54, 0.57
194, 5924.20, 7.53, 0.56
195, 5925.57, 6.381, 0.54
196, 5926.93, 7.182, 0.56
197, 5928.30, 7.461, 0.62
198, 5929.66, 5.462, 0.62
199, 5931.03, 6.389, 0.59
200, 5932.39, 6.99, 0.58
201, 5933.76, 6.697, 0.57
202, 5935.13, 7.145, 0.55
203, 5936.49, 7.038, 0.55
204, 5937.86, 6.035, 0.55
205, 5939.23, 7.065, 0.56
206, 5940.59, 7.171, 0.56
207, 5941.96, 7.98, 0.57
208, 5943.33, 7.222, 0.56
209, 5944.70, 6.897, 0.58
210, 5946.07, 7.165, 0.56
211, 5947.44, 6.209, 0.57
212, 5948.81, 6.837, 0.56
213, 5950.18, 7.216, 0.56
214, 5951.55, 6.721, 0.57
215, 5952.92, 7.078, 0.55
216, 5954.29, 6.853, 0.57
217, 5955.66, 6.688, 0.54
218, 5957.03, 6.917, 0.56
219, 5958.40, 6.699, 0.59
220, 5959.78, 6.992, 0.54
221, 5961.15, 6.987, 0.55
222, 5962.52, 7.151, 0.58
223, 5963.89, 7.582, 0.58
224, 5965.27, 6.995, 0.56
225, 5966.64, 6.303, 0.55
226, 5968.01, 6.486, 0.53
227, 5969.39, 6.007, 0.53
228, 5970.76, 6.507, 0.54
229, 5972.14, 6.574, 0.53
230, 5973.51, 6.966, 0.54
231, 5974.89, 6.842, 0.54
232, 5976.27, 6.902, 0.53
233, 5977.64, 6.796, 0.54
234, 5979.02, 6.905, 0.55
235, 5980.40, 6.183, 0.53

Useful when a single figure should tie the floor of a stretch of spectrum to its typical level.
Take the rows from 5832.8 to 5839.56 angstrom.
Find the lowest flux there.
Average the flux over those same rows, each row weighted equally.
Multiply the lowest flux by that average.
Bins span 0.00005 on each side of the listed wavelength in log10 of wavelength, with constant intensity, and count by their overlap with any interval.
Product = 52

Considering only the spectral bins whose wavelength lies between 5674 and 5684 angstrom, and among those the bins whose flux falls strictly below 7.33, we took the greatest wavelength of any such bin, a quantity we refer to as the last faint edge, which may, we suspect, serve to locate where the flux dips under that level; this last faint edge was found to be 5682.38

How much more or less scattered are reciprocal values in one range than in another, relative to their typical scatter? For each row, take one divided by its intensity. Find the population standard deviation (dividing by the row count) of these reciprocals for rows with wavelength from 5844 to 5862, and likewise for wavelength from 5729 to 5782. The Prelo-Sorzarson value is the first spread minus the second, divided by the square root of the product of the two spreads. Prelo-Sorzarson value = 0.3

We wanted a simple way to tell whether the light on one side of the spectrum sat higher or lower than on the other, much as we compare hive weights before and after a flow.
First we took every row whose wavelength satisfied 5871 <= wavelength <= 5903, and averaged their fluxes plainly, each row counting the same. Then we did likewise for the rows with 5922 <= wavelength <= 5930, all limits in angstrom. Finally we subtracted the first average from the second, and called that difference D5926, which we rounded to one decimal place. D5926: 0.6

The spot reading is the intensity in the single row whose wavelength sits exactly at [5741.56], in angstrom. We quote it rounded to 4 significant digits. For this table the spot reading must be 7.400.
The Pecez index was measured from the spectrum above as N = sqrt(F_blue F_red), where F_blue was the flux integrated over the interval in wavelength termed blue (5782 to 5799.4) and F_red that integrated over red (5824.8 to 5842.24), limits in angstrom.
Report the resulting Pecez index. 126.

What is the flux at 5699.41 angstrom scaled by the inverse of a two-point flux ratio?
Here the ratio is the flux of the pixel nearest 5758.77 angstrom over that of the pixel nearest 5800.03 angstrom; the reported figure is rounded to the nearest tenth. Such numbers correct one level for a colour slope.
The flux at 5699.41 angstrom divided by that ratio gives 6.0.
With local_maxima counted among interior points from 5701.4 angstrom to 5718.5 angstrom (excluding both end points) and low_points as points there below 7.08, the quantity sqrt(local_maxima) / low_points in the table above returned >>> 0.25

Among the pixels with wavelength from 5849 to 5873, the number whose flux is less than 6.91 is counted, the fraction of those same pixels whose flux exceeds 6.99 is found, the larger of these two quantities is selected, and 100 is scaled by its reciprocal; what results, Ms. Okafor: 17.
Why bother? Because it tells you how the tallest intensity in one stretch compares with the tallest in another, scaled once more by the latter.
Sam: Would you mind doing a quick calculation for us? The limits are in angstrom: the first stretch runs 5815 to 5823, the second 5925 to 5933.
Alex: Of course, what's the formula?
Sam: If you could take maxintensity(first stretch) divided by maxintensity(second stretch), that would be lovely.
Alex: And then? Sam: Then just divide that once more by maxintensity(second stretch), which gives 0.147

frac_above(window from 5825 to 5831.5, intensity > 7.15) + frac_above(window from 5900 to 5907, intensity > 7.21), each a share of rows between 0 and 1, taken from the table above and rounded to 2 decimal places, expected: 1.00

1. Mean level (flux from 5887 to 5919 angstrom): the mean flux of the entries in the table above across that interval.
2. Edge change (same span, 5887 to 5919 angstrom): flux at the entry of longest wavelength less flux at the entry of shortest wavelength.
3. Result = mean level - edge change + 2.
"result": 7.8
